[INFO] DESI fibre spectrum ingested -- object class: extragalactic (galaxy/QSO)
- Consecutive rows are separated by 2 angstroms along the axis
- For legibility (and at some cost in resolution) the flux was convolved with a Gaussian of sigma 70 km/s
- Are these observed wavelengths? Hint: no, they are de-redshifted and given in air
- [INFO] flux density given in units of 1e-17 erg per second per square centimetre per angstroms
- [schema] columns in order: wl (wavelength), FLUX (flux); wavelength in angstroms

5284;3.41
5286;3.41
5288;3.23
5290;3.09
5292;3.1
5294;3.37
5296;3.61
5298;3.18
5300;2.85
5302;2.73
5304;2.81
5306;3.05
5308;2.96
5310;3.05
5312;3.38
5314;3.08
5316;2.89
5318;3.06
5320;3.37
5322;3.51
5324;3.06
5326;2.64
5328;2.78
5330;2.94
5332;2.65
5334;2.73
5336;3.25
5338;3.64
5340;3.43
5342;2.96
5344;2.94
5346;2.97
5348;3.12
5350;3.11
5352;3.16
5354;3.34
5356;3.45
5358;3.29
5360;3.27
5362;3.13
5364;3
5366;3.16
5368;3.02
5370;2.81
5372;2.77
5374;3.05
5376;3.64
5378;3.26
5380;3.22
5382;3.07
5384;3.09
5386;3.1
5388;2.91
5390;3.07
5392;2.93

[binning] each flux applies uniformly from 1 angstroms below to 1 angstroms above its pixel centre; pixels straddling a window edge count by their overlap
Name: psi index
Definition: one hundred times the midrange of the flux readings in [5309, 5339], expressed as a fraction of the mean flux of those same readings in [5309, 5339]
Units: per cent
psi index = 102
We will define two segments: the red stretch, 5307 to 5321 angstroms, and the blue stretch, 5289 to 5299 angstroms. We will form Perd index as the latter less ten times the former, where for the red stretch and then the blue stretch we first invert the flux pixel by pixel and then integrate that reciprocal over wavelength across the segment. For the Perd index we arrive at -42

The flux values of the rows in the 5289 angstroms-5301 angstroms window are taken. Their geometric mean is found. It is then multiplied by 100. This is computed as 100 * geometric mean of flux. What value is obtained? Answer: 319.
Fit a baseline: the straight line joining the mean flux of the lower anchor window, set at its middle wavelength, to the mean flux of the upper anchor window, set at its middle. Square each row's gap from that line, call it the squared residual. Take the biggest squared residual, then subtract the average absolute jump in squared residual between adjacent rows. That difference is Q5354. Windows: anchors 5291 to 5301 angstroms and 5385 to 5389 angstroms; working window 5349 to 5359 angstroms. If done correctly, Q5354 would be 0.081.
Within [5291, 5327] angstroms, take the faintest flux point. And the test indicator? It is 2.64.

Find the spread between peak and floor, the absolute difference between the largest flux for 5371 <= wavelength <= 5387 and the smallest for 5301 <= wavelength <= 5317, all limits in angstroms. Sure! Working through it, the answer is 0.91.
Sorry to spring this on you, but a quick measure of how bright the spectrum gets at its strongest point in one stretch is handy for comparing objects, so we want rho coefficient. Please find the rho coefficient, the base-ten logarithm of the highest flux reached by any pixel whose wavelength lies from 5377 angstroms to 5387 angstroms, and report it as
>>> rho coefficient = 0.513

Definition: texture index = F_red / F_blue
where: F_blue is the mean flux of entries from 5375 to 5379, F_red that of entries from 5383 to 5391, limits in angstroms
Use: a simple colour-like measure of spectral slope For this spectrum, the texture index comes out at 0.88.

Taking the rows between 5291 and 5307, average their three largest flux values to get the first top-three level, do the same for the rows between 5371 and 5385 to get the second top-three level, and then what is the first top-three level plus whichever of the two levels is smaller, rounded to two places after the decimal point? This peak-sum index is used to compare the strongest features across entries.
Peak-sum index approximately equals 6.76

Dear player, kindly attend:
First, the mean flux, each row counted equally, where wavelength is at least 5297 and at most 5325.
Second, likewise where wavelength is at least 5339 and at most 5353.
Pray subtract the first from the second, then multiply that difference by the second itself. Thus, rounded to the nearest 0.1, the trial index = 0.1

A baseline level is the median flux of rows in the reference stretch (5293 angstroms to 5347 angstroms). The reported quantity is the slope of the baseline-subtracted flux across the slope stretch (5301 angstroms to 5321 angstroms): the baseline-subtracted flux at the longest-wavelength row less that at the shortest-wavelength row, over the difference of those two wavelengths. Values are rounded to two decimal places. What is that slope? 0.04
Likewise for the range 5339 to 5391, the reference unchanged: -0.01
